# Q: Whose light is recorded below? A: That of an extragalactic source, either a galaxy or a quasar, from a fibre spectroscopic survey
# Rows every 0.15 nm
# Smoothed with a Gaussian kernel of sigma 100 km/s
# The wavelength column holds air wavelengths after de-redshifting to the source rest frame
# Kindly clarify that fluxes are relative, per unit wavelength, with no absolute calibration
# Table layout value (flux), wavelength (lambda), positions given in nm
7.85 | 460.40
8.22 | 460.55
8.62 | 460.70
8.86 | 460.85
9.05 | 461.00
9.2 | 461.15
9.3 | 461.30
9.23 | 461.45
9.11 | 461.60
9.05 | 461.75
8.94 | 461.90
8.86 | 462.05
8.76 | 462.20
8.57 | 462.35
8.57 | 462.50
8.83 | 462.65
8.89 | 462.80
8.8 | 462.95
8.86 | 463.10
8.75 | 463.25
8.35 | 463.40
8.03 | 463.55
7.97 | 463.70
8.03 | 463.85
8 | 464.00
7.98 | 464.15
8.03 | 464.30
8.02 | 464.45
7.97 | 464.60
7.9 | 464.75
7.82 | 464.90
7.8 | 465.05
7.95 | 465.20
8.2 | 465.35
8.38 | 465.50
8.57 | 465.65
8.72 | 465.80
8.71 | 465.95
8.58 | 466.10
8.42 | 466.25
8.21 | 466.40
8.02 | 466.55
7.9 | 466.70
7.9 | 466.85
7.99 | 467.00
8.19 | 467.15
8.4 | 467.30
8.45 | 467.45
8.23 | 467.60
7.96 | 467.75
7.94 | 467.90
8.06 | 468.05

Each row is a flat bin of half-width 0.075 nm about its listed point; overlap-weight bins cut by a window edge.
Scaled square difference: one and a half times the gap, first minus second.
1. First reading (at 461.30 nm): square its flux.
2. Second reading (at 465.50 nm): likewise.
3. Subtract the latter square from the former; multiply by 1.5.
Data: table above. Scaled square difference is 24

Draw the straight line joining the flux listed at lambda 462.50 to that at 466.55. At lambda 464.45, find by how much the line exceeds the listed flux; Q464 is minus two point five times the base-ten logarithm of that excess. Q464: 1.4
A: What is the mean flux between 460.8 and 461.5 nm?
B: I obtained 9.13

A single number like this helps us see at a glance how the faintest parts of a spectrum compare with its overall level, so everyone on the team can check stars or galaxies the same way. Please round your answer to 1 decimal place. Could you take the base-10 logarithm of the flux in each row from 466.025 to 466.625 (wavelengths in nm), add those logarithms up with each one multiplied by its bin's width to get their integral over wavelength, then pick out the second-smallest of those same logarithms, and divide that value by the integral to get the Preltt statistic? 1.7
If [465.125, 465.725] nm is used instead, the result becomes 1.7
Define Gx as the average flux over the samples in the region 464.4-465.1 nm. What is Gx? 7.9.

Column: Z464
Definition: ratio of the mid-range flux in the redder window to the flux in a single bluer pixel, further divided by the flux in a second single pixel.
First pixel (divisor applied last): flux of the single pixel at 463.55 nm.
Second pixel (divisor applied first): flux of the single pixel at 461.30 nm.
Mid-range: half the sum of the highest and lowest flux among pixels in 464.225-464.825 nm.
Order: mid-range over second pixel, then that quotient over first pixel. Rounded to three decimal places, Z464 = 0.107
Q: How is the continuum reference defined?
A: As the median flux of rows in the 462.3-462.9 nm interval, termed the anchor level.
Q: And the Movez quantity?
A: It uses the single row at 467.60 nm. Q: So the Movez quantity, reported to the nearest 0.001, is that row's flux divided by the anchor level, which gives 0.946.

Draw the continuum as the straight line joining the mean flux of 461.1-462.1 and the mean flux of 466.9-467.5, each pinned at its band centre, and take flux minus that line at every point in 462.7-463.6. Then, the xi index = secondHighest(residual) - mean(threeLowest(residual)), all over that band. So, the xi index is 0.42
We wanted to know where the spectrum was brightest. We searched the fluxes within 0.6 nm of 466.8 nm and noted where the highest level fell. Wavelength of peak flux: 466.25 nm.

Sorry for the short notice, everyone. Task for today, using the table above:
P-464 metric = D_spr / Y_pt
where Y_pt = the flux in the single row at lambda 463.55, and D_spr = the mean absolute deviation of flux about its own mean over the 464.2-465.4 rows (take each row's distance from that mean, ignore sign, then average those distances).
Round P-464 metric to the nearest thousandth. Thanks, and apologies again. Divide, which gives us 0.012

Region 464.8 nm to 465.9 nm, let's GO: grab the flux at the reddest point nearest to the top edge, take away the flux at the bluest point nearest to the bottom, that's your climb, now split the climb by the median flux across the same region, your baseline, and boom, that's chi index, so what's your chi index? 0.11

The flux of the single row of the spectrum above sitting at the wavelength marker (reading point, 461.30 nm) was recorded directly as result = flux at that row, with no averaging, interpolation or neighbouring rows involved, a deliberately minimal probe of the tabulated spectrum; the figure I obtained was 9.3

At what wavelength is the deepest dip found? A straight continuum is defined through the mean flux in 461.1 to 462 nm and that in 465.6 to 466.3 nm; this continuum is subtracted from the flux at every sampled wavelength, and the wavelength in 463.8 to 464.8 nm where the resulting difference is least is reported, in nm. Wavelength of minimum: 464.75 nm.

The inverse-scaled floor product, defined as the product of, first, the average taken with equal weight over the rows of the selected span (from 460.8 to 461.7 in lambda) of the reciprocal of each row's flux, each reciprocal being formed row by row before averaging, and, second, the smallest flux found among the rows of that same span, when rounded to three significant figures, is 0.971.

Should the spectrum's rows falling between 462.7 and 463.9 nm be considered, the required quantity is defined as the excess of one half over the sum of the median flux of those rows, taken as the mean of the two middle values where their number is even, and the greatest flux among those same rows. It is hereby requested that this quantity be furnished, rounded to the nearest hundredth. -16.94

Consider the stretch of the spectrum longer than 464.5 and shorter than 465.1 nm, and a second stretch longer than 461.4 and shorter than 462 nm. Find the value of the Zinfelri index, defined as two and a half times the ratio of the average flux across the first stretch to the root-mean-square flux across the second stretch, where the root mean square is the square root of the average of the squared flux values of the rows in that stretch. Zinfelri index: 2.17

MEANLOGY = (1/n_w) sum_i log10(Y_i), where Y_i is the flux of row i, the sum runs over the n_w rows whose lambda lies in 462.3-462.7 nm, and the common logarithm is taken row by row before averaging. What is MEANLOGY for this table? 0.937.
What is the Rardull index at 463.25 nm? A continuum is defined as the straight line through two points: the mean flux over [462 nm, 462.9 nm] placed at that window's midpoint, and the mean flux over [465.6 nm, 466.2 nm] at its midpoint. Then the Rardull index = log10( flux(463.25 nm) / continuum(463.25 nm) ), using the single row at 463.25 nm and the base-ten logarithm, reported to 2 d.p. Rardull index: 0.00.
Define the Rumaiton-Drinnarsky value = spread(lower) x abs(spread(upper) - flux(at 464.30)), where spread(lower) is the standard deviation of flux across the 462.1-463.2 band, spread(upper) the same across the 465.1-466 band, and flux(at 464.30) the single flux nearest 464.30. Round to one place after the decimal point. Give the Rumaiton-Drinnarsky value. 1.0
